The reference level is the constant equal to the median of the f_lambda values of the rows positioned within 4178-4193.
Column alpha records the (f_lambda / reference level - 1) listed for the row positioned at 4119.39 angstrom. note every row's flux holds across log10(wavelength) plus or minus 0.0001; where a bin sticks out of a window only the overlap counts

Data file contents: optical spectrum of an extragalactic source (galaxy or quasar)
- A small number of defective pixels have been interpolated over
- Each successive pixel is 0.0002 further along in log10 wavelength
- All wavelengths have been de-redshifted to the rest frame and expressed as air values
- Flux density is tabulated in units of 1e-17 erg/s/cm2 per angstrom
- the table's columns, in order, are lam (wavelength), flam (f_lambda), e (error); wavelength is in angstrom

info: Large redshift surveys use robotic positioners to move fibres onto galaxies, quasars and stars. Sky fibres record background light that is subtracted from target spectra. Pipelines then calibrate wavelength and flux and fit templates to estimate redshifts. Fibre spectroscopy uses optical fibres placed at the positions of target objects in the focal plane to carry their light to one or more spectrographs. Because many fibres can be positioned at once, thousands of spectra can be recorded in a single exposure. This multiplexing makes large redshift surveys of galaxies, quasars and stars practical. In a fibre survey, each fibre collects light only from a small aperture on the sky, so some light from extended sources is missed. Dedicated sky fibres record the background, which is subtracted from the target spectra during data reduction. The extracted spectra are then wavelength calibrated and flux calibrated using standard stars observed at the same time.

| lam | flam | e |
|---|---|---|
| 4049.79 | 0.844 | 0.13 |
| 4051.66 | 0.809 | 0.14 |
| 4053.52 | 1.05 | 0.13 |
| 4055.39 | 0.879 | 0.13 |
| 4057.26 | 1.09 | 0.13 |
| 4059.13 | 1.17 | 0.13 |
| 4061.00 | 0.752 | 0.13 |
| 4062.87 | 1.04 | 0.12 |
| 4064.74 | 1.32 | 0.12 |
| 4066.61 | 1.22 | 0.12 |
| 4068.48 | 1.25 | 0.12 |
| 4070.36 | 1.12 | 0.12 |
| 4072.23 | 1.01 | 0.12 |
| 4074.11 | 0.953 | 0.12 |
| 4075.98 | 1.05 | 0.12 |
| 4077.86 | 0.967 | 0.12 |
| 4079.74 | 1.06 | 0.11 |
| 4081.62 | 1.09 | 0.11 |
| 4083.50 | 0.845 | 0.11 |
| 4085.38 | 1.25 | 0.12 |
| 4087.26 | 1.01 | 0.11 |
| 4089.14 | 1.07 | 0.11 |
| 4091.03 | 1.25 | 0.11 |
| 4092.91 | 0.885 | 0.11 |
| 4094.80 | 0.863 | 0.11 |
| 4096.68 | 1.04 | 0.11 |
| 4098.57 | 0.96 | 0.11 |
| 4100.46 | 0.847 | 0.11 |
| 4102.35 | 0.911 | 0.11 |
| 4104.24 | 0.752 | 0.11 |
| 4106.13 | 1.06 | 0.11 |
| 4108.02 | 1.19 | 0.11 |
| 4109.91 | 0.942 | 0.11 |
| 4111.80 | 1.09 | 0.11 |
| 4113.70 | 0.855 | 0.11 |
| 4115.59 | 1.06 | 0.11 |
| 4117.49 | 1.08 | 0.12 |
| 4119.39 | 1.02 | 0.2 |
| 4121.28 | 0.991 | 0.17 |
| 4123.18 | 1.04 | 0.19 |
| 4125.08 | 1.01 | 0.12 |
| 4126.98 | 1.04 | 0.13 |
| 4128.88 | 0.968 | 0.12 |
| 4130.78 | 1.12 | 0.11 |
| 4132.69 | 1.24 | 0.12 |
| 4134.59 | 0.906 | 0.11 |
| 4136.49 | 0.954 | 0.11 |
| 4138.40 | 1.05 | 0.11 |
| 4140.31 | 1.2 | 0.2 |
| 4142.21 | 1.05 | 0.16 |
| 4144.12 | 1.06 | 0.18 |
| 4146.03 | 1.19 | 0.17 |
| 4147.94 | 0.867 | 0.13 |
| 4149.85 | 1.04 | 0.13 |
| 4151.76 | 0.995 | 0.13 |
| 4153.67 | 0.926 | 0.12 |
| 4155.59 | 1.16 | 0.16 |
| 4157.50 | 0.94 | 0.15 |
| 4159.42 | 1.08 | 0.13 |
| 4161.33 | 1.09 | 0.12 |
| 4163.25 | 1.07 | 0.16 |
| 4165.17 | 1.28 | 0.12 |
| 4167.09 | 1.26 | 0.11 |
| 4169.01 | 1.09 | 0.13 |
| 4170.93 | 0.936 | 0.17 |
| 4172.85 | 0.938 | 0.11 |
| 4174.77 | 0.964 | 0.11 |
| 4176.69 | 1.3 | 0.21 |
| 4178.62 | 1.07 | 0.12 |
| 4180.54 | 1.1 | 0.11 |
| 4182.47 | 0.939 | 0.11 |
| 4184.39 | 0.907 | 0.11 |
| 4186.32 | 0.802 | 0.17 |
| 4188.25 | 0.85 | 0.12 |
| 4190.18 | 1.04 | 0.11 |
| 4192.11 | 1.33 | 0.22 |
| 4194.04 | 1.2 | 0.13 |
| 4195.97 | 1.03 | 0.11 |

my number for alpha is 0.03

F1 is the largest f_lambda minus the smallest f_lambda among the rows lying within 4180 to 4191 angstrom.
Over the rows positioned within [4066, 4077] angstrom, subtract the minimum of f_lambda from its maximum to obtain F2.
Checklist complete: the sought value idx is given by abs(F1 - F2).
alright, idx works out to 0.00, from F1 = 0.298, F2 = 0.297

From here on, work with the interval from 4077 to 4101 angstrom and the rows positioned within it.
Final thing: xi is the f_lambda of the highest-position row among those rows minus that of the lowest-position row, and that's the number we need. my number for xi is -0.12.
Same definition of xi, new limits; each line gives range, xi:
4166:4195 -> -0.06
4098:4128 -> 0.08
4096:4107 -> 0.02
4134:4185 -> 0.00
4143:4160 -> 0.02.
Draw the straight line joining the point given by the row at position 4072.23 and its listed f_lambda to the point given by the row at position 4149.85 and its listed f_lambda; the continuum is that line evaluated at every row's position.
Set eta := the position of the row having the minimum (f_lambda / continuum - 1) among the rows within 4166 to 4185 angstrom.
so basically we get 4184.39 angstrom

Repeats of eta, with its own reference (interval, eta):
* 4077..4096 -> 4083.50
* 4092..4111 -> 4104.24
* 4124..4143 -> 4134.59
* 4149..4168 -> 4153.67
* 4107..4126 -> 4113.70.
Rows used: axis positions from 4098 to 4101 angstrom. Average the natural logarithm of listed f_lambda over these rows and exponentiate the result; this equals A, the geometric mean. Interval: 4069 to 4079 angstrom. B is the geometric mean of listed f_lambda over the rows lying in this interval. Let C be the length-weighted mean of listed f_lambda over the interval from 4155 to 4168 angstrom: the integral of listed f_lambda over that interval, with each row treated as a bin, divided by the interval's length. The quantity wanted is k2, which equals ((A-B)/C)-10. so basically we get -10.1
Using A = 0.90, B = 1.02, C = 1.12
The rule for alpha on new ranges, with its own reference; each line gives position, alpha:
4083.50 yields -0.15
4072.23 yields 0.02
